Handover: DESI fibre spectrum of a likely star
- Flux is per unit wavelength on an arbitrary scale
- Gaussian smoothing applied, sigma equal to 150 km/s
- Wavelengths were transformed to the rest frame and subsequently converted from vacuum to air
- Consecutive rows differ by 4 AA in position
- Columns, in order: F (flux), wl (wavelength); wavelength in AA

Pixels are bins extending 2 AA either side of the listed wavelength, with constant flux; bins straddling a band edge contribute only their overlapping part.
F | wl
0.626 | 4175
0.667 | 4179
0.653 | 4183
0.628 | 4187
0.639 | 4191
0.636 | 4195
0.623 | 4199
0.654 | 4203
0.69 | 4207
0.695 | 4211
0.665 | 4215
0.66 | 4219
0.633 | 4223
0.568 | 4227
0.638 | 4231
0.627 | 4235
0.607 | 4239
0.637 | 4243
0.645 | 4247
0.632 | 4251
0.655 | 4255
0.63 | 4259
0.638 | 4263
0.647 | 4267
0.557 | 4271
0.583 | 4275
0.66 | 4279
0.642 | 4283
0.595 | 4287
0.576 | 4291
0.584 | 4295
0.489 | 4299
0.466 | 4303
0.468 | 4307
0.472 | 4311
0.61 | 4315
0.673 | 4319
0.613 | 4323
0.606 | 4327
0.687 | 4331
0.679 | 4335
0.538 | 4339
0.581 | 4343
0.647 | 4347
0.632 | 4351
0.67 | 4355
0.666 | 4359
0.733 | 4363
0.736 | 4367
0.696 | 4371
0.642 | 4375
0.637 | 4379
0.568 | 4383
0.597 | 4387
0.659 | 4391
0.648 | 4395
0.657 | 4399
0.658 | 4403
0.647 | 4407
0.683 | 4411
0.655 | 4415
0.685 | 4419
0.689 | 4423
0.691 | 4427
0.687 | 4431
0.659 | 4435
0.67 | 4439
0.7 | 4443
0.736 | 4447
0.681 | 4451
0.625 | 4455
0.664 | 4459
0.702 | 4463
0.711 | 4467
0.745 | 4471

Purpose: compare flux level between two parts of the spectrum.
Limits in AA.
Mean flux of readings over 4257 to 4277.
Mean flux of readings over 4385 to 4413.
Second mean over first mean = 1.06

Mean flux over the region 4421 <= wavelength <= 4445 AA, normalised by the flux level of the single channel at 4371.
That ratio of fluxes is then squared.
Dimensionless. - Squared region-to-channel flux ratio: 0.96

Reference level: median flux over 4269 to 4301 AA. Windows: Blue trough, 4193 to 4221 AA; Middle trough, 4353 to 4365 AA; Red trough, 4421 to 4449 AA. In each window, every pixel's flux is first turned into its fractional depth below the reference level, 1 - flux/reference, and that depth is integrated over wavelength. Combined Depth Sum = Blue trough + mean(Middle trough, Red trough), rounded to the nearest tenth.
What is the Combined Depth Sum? -7.3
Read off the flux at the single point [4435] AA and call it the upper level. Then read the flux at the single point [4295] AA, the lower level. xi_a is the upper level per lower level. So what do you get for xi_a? 1.13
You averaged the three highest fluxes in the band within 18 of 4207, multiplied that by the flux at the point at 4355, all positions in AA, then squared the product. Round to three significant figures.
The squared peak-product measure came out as 0.210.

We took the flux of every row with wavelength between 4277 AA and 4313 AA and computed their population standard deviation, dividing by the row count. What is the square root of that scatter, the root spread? 0.27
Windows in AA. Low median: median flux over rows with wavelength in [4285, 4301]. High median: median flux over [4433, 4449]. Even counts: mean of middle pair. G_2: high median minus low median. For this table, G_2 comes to 0.105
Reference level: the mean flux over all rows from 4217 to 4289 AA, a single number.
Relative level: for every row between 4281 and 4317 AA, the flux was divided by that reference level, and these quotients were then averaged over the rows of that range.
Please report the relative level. 0.87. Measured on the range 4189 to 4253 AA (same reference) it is 1.02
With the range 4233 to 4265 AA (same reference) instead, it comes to 1.01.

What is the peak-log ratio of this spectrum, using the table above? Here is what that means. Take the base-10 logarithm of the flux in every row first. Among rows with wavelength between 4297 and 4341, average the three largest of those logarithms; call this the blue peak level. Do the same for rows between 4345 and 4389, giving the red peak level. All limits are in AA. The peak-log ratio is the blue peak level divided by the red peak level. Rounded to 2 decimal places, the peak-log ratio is 1.18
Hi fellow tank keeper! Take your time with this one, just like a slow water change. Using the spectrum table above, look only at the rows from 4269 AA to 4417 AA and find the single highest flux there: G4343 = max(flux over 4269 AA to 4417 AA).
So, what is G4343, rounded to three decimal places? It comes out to 0.736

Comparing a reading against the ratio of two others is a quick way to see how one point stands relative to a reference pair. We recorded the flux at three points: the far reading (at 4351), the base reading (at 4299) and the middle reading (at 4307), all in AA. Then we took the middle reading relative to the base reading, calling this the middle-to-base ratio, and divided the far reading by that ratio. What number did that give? 0.660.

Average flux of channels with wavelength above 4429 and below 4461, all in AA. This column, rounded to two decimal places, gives 0.68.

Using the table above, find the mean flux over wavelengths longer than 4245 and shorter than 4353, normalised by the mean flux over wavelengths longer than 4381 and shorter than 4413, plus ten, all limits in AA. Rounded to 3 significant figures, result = 10.9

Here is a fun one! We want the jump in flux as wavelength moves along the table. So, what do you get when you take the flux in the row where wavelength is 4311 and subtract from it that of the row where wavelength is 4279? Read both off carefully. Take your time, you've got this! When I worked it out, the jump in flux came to -0.19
